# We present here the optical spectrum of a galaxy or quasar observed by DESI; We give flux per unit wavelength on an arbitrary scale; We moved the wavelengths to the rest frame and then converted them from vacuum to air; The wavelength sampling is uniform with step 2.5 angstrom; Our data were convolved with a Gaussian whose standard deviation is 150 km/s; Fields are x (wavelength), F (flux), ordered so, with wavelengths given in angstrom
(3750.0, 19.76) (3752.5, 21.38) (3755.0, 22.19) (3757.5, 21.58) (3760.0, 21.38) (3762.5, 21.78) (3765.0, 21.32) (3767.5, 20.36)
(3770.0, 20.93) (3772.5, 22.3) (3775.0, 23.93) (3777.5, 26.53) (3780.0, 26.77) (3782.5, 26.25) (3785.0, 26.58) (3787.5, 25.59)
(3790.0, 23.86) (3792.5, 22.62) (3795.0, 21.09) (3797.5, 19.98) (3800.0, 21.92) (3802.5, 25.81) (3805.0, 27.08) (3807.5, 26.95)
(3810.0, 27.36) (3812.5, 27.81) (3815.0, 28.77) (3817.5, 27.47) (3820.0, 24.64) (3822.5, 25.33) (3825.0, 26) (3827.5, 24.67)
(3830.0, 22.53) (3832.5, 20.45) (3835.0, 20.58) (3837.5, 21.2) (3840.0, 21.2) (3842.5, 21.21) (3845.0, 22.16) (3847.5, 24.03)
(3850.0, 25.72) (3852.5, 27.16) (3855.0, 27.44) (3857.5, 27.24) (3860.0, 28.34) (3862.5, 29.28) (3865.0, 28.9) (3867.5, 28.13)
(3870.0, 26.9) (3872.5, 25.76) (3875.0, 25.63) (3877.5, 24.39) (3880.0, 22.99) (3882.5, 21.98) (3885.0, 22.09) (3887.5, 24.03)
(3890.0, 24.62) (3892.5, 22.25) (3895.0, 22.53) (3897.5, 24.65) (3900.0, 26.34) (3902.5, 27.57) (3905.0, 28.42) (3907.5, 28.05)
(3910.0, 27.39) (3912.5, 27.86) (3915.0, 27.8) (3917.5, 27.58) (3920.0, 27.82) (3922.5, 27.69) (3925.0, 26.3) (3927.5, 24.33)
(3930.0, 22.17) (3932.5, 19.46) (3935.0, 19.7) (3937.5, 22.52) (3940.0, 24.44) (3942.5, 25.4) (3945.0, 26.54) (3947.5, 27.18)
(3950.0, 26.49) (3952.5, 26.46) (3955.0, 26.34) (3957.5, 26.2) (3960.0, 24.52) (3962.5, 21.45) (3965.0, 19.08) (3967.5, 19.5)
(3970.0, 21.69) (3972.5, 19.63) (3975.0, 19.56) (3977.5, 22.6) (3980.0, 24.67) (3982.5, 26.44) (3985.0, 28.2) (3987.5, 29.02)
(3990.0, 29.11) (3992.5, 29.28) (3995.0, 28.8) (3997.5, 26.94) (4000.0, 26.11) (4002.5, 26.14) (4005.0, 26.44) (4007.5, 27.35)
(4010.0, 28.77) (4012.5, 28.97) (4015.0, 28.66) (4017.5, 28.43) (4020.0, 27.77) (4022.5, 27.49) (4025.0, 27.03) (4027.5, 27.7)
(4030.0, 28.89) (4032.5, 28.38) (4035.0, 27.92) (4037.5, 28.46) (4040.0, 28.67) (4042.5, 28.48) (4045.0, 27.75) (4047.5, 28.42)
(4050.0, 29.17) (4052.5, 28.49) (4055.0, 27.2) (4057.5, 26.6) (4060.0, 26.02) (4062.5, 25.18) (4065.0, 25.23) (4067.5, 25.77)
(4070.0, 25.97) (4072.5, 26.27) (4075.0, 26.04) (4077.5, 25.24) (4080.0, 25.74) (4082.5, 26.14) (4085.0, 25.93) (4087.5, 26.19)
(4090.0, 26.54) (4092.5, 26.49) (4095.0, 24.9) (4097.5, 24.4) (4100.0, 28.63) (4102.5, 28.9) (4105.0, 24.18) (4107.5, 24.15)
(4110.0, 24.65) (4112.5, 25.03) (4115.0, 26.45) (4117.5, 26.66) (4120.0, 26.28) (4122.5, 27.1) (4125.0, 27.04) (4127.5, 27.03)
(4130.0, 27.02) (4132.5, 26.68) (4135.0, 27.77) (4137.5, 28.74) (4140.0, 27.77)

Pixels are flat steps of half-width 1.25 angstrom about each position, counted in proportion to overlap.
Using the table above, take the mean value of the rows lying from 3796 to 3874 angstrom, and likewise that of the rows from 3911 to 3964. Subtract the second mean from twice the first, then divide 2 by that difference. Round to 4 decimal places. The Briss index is 0.0791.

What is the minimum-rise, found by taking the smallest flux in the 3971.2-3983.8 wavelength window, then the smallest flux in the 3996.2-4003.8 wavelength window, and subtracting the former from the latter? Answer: 7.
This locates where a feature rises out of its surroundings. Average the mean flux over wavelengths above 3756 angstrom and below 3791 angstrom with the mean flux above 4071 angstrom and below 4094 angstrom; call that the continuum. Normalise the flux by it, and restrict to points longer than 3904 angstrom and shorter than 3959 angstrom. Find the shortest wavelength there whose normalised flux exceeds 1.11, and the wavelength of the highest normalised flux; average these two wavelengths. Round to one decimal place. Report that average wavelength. 3905.0 angstrom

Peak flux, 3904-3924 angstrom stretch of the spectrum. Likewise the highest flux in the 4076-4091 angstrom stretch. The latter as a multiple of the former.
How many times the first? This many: 0.93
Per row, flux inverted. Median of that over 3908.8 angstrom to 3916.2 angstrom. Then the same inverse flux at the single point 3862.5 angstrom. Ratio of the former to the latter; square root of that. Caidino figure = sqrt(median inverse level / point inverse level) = 1.03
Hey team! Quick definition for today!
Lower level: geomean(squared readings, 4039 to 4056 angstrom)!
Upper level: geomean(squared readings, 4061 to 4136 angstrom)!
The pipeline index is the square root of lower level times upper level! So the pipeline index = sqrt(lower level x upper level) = 739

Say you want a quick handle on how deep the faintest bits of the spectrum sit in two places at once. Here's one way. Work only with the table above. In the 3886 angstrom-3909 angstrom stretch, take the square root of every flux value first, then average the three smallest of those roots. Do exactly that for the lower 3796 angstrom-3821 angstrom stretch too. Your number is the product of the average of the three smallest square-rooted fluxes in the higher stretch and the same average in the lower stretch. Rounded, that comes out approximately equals 22.5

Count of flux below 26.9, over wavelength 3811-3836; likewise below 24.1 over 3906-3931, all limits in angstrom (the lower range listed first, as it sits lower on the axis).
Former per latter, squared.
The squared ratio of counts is 49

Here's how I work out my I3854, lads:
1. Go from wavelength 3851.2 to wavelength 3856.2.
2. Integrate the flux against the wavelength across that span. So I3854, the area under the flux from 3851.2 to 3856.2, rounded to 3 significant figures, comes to 136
